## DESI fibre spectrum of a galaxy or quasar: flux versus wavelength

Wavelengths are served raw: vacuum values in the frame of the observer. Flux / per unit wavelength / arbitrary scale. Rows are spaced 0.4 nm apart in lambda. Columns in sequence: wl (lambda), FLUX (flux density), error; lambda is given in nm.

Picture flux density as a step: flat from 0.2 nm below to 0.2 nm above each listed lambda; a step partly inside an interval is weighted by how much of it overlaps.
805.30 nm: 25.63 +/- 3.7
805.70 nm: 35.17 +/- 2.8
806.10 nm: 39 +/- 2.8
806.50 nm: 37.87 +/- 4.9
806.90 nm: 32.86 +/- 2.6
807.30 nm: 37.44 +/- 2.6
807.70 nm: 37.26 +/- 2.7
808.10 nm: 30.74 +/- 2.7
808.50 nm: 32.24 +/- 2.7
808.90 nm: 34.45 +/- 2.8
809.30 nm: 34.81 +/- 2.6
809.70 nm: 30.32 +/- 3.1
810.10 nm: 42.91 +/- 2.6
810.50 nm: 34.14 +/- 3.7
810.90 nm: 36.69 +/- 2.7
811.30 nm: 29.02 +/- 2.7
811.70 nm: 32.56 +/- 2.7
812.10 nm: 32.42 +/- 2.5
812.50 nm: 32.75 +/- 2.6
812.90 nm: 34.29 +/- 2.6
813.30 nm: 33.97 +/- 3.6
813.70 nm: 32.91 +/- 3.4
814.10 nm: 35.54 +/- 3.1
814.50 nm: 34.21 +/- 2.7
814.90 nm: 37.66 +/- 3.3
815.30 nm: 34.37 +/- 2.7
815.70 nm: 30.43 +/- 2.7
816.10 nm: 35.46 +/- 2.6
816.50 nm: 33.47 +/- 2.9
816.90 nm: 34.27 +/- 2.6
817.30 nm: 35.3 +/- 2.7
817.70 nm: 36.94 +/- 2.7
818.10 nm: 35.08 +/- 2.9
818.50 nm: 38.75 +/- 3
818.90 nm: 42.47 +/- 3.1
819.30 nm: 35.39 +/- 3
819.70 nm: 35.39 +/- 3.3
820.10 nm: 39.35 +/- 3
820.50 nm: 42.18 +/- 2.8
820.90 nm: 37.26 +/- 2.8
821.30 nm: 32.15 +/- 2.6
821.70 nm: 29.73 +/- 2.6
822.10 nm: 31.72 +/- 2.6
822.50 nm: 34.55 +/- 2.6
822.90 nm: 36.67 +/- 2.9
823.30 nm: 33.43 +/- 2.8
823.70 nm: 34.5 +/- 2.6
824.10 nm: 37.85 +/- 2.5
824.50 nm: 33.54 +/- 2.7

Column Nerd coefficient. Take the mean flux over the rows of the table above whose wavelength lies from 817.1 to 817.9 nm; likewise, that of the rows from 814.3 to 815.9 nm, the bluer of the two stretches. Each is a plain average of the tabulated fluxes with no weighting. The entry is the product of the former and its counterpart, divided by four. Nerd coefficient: 309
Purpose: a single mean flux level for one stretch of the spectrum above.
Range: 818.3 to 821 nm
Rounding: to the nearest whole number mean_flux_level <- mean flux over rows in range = 39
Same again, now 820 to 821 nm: 40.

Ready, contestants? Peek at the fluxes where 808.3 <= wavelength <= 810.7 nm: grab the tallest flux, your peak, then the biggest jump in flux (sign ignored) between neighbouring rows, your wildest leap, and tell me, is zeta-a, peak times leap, 540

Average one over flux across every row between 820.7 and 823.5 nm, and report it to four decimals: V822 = 0.0299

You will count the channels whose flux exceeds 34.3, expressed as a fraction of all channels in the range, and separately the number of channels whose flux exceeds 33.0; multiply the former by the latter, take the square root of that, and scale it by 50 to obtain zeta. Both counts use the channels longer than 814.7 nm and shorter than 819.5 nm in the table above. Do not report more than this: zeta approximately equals 144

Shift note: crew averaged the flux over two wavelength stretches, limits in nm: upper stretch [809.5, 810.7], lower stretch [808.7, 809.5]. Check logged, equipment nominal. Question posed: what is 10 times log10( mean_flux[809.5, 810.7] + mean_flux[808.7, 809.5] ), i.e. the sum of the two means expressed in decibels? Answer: 18.5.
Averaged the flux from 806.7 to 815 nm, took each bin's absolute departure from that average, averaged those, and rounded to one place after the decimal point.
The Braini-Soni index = 2.2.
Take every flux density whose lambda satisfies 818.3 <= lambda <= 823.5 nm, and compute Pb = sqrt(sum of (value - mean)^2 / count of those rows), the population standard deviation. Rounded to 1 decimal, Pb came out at 3.7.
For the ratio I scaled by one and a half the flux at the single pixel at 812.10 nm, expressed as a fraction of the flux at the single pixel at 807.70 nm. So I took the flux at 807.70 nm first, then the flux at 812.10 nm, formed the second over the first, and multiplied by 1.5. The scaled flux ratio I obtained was 1.31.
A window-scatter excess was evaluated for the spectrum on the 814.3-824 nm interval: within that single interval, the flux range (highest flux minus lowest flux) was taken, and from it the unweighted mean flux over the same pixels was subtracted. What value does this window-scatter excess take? -22.7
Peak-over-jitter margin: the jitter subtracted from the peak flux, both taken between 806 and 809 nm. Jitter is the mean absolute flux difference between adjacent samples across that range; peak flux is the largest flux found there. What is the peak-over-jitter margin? 36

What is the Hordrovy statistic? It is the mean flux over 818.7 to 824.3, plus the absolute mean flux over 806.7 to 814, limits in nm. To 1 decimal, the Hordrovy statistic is 69.9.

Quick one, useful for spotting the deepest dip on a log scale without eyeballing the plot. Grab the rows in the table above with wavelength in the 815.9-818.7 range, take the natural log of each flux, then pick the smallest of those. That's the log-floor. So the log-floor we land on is 3.51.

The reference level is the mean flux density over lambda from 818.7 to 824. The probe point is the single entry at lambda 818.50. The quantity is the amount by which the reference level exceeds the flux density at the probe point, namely -3.0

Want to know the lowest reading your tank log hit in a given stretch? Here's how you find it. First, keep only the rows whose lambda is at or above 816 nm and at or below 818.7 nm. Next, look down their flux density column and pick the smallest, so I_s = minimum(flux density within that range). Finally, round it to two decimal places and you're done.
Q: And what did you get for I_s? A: 33.47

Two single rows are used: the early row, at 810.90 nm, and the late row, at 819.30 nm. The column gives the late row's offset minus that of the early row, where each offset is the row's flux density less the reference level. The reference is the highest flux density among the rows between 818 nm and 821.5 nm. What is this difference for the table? -1.3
